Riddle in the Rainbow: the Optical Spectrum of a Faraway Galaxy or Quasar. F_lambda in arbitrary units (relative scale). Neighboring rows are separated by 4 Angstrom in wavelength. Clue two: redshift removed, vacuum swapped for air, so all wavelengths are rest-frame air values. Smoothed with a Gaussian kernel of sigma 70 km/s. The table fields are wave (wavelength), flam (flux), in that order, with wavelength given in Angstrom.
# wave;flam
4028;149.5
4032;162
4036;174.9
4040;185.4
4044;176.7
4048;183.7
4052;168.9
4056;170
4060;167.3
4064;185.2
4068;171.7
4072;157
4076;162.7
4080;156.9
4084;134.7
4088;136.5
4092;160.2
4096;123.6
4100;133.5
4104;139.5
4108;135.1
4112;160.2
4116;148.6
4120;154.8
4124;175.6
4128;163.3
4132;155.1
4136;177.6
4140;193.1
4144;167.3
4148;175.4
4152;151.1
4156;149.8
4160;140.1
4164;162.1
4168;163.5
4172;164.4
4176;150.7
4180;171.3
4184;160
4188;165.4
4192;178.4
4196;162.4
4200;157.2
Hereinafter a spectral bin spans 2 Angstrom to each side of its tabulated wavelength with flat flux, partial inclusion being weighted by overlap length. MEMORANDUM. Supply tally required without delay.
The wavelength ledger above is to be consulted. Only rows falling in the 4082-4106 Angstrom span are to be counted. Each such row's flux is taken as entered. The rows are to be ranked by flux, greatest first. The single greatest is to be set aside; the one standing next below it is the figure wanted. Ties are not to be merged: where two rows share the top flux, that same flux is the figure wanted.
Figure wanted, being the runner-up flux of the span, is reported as 139.5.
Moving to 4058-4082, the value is 171.7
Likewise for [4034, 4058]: 183.7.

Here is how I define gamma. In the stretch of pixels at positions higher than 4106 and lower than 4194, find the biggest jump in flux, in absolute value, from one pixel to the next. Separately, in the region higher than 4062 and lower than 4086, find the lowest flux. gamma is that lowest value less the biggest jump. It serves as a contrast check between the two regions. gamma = 109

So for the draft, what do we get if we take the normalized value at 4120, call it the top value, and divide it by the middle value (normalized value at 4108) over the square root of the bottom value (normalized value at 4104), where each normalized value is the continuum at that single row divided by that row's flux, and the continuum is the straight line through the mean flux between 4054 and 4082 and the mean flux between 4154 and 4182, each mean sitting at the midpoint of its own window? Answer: 0.94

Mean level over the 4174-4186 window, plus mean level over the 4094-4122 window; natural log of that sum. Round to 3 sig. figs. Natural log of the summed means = 5.71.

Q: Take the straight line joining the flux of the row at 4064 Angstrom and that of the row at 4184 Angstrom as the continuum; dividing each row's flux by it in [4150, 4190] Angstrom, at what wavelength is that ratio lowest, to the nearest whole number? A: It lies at 4160 Angstrom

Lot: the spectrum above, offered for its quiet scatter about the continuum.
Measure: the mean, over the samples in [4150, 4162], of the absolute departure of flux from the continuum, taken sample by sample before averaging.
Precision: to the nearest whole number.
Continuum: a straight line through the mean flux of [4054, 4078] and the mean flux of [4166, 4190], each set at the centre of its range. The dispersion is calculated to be 17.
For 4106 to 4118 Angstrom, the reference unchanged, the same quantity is 18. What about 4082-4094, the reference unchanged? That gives 24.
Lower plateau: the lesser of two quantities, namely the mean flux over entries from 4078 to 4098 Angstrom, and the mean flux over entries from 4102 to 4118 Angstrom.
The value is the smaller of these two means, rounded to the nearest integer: 142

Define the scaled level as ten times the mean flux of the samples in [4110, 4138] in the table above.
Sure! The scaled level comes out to 1622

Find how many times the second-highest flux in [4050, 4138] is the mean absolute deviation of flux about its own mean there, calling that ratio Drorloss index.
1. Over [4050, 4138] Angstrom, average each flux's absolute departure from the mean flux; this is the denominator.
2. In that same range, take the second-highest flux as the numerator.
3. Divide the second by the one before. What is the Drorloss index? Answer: 13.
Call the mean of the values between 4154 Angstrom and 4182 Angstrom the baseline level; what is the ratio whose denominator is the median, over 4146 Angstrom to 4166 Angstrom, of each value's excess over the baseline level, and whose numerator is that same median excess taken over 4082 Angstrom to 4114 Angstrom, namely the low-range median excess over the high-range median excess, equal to 3.4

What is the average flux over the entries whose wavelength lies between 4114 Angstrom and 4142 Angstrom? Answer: 167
